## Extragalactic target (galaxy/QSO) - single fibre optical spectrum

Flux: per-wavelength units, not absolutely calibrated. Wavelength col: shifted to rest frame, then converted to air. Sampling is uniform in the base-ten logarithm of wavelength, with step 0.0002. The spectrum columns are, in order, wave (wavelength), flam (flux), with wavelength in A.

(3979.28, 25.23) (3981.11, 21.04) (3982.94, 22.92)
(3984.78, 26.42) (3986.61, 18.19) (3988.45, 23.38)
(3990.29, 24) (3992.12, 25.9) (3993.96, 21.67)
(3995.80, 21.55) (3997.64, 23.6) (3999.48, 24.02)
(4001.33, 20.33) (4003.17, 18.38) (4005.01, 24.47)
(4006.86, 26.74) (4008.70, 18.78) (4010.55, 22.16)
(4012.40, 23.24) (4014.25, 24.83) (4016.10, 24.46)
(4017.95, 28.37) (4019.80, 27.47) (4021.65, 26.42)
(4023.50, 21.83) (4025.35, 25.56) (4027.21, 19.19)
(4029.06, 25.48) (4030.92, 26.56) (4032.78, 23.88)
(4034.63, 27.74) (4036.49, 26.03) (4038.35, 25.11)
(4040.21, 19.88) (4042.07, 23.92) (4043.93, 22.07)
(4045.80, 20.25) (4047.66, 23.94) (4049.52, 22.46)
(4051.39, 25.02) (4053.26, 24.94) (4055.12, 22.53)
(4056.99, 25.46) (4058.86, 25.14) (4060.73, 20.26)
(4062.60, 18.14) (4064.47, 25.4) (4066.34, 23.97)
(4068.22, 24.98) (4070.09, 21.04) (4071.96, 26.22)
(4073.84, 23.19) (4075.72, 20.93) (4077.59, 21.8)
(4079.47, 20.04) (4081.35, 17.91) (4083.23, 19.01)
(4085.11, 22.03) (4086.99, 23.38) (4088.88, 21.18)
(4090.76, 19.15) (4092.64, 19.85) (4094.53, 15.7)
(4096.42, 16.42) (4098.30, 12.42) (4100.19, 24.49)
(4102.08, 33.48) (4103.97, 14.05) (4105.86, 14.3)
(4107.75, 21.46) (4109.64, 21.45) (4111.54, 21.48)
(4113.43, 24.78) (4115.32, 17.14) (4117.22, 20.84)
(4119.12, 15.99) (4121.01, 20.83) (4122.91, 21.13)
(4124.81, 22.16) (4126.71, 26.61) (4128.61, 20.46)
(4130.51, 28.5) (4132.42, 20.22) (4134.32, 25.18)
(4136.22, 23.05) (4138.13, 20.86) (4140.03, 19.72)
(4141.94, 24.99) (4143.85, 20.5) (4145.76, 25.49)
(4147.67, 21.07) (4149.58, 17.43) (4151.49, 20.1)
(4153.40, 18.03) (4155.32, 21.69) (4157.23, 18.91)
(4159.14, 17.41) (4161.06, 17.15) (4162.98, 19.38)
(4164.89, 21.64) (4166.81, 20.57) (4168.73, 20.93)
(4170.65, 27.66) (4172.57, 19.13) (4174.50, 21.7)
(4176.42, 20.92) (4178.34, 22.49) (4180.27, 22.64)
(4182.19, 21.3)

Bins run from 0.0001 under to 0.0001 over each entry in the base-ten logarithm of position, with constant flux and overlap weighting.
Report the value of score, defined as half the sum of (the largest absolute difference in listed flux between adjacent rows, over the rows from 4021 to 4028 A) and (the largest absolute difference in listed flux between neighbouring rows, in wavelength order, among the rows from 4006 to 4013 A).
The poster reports 7.2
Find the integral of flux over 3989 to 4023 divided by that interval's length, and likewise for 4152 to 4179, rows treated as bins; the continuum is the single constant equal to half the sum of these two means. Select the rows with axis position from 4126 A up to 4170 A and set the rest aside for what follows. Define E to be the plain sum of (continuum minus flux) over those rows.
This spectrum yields 18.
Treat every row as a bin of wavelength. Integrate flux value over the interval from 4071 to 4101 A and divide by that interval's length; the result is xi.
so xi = 20.2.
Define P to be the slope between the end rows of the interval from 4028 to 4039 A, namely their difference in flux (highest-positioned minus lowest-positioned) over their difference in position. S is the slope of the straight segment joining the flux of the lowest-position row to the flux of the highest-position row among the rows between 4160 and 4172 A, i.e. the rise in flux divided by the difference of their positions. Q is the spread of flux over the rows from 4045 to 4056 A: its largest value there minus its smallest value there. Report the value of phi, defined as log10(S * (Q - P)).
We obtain 0.7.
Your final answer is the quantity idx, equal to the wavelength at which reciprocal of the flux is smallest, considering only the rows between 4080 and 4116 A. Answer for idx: 4102.08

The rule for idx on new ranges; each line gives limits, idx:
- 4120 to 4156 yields 4130.51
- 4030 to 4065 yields 4034.63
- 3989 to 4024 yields 4017.95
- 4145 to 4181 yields 4170.65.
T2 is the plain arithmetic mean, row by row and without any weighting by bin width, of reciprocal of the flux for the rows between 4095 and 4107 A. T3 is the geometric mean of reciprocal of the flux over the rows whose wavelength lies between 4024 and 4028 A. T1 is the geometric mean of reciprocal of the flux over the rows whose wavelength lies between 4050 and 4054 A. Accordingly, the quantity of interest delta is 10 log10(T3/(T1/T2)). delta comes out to -11.8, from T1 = 0.040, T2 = 0.059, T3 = 0.045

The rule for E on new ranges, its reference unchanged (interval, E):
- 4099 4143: 5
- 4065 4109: 31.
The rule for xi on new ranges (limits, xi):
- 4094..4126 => 20.0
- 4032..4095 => 22.5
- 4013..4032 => 25.0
